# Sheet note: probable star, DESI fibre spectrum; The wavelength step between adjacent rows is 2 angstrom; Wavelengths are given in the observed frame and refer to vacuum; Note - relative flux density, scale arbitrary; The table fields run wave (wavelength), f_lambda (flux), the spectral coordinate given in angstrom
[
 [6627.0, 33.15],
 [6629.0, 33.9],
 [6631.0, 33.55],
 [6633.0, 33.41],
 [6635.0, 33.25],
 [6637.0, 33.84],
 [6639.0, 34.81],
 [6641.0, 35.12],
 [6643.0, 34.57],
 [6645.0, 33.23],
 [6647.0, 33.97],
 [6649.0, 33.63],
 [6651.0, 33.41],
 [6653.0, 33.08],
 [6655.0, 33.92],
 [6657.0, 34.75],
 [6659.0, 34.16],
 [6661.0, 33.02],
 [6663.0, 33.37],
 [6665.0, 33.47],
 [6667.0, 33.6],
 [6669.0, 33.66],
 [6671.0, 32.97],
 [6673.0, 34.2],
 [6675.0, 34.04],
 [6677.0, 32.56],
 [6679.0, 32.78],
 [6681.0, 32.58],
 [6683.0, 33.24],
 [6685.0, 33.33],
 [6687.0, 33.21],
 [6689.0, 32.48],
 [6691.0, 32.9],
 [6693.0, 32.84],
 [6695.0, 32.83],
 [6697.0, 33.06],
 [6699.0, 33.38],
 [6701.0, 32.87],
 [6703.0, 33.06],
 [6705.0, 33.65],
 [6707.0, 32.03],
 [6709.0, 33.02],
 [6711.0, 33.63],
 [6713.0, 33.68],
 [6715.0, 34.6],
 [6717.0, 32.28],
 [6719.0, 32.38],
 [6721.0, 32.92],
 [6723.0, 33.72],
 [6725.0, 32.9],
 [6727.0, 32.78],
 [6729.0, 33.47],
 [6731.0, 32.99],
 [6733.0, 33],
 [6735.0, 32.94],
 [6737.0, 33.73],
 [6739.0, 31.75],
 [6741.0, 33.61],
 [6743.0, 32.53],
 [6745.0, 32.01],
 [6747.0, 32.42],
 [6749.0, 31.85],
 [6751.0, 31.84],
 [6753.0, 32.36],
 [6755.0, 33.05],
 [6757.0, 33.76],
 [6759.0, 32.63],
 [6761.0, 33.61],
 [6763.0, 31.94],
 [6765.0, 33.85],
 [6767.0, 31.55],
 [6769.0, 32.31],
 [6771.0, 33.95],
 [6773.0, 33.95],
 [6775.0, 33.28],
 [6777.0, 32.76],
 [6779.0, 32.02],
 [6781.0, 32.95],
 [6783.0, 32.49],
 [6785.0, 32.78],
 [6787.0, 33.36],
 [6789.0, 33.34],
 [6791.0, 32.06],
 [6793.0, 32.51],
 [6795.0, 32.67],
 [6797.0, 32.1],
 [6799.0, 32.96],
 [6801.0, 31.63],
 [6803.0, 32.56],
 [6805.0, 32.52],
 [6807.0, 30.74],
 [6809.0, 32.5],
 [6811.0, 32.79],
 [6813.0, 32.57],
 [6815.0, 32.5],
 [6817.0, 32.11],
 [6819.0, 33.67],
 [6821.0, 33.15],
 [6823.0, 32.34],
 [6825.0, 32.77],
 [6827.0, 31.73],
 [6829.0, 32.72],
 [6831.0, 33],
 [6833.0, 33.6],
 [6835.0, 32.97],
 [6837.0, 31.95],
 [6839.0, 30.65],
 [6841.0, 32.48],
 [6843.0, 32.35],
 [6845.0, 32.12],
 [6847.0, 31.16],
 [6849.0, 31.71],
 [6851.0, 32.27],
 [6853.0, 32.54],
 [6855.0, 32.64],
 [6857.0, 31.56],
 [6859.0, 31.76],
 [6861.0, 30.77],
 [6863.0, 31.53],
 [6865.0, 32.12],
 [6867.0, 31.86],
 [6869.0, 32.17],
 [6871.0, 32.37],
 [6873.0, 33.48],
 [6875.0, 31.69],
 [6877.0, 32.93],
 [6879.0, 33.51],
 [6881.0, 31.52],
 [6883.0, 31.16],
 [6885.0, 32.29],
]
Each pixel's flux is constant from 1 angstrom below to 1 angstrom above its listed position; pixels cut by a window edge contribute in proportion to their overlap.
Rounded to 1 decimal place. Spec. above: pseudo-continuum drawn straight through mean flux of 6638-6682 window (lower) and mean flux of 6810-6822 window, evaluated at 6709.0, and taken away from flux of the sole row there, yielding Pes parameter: -0.4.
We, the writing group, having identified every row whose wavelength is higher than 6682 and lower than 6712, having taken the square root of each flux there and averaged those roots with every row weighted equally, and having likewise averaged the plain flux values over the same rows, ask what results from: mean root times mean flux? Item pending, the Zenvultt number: 190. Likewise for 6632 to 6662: 197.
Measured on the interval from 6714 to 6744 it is 190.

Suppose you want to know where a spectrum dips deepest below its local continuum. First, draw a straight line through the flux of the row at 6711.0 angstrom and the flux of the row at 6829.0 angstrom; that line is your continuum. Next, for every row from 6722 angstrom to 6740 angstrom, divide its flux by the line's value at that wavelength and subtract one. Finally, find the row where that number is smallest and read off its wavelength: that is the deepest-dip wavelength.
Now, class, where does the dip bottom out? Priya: 6739.0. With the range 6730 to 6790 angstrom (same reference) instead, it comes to 6739.0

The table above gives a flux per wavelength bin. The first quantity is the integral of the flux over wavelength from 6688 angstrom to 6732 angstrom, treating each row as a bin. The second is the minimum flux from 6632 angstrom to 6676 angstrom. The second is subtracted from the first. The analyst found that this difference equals 1422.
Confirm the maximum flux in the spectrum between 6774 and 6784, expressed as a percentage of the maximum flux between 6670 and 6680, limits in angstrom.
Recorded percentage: 97.3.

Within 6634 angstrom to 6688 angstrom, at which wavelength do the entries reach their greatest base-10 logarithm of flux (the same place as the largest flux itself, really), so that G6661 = 6641.0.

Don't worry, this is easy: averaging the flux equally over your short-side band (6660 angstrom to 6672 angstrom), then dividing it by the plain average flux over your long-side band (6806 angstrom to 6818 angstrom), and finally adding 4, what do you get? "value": 5.04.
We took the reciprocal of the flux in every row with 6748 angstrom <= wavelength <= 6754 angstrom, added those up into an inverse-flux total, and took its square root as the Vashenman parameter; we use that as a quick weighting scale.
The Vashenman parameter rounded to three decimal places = 0.306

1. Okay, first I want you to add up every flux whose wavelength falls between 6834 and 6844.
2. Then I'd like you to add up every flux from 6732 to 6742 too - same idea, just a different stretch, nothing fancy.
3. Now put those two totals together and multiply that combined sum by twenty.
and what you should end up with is 6509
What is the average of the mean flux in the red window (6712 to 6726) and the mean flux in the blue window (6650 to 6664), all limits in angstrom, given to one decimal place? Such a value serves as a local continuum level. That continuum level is 33.4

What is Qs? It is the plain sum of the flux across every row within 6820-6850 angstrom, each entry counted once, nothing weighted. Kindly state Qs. 485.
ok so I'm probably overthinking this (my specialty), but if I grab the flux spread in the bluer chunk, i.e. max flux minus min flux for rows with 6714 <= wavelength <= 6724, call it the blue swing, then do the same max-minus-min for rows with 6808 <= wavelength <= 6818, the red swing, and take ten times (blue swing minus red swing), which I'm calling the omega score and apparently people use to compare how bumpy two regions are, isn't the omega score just 16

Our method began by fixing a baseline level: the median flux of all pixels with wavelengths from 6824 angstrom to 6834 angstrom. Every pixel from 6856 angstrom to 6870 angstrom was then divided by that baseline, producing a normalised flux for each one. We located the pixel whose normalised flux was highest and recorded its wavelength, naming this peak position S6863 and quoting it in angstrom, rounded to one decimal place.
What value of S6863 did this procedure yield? 6869.0 angstrom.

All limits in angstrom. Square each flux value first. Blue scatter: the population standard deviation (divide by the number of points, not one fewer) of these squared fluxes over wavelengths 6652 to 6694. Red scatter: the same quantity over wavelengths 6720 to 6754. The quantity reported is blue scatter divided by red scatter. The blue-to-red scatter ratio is 0.96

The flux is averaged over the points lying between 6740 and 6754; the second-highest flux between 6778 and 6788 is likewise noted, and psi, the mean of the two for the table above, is 32.7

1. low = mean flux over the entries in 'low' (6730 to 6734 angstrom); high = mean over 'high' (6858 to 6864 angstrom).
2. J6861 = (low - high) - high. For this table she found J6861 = -29.7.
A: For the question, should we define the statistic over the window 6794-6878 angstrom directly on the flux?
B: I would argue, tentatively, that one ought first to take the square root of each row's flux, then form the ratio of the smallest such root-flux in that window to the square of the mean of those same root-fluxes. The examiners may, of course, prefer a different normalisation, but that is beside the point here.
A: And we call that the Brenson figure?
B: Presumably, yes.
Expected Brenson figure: 0.172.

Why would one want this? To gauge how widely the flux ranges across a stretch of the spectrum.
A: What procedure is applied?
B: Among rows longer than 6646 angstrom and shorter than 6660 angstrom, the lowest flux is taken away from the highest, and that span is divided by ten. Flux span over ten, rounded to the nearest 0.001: 0.167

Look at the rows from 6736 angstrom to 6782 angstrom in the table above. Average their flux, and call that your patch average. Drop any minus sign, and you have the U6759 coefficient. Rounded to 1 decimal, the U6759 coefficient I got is 32.8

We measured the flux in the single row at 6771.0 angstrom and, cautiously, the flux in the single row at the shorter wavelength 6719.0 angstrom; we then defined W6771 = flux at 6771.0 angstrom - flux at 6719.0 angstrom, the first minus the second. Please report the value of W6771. 1.6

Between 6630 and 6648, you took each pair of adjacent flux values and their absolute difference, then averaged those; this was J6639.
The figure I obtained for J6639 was 0.6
